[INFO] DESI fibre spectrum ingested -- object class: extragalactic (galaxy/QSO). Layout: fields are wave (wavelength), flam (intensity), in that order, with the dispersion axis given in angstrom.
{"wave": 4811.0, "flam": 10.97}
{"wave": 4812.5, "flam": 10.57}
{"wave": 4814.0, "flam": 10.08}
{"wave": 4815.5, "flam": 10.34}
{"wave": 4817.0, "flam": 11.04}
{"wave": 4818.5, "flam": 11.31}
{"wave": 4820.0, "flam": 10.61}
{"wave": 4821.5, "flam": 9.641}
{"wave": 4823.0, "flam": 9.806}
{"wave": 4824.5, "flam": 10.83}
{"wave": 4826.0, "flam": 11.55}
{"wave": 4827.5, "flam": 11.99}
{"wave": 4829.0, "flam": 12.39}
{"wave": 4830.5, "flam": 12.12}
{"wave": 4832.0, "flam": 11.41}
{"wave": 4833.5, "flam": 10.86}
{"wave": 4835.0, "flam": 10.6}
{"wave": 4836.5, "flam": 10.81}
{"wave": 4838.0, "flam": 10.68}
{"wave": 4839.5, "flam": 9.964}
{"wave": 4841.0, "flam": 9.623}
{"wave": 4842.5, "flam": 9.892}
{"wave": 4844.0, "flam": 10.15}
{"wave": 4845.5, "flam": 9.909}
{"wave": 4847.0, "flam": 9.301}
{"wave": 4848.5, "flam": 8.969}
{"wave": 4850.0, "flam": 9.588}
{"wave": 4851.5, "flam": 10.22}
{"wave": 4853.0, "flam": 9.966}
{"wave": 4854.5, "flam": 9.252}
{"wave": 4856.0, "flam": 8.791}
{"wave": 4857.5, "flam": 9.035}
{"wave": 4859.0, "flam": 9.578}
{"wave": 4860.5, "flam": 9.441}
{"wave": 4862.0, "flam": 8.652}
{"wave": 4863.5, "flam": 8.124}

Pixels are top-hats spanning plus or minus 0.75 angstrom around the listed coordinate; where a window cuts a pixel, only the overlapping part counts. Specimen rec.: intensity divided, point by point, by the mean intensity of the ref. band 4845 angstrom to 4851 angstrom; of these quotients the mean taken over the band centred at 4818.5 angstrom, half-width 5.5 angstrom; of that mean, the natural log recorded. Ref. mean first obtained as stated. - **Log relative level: 0.10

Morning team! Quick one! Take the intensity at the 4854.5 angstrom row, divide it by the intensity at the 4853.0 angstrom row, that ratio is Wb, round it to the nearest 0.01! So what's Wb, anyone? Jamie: 0.93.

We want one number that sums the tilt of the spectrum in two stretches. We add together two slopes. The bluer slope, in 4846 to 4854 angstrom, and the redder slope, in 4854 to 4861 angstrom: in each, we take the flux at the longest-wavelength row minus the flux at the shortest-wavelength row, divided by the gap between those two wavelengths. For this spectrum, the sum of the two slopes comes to 0.14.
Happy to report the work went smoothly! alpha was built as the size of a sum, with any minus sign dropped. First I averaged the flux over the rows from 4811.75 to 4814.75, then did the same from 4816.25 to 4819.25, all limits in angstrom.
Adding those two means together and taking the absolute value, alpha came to 21.5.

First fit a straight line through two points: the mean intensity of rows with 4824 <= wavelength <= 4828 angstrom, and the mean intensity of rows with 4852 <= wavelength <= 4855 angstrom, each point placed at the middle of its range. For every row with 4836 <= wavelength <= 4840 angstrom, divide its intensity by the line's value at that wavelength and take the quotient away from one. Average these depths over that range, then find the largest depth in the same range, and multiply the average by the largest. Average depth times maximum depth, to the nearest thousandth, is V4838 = 0.001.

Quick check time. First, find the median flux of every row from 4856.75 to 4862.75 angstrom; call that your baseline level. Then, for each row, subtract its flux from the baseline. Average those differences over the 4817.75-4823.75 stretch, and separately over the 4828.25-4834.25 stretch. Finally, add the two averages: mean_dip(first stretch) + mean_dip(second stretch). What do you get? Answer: -3.6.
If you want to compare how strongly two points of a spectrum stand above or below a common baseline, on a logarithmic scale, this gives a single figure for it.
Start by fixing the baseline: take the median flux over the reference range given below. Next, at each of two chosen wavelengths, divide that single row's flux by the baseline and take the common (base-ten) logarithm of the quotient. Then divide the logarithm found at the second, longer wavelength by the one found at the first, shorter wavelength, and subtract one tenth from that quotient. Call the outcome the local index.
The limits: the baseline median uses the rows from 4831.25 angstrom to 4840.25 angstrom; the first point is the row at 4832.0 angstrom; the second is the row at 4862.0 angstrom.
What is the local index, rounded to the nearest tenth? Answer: -3.7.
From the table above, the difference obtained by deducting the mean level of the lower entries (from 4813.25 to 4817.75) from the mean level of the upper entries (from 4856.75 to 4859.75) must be -1.2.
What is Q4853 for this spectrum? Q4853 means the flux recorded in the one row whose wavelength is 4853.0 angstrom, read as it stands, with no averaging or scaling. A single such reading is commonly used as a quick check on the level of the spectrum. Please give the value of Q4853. 9.966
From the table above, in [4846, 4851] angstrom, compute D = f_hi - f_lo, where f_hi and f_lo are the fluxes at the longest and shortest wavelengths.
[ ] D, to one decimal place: 0.3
